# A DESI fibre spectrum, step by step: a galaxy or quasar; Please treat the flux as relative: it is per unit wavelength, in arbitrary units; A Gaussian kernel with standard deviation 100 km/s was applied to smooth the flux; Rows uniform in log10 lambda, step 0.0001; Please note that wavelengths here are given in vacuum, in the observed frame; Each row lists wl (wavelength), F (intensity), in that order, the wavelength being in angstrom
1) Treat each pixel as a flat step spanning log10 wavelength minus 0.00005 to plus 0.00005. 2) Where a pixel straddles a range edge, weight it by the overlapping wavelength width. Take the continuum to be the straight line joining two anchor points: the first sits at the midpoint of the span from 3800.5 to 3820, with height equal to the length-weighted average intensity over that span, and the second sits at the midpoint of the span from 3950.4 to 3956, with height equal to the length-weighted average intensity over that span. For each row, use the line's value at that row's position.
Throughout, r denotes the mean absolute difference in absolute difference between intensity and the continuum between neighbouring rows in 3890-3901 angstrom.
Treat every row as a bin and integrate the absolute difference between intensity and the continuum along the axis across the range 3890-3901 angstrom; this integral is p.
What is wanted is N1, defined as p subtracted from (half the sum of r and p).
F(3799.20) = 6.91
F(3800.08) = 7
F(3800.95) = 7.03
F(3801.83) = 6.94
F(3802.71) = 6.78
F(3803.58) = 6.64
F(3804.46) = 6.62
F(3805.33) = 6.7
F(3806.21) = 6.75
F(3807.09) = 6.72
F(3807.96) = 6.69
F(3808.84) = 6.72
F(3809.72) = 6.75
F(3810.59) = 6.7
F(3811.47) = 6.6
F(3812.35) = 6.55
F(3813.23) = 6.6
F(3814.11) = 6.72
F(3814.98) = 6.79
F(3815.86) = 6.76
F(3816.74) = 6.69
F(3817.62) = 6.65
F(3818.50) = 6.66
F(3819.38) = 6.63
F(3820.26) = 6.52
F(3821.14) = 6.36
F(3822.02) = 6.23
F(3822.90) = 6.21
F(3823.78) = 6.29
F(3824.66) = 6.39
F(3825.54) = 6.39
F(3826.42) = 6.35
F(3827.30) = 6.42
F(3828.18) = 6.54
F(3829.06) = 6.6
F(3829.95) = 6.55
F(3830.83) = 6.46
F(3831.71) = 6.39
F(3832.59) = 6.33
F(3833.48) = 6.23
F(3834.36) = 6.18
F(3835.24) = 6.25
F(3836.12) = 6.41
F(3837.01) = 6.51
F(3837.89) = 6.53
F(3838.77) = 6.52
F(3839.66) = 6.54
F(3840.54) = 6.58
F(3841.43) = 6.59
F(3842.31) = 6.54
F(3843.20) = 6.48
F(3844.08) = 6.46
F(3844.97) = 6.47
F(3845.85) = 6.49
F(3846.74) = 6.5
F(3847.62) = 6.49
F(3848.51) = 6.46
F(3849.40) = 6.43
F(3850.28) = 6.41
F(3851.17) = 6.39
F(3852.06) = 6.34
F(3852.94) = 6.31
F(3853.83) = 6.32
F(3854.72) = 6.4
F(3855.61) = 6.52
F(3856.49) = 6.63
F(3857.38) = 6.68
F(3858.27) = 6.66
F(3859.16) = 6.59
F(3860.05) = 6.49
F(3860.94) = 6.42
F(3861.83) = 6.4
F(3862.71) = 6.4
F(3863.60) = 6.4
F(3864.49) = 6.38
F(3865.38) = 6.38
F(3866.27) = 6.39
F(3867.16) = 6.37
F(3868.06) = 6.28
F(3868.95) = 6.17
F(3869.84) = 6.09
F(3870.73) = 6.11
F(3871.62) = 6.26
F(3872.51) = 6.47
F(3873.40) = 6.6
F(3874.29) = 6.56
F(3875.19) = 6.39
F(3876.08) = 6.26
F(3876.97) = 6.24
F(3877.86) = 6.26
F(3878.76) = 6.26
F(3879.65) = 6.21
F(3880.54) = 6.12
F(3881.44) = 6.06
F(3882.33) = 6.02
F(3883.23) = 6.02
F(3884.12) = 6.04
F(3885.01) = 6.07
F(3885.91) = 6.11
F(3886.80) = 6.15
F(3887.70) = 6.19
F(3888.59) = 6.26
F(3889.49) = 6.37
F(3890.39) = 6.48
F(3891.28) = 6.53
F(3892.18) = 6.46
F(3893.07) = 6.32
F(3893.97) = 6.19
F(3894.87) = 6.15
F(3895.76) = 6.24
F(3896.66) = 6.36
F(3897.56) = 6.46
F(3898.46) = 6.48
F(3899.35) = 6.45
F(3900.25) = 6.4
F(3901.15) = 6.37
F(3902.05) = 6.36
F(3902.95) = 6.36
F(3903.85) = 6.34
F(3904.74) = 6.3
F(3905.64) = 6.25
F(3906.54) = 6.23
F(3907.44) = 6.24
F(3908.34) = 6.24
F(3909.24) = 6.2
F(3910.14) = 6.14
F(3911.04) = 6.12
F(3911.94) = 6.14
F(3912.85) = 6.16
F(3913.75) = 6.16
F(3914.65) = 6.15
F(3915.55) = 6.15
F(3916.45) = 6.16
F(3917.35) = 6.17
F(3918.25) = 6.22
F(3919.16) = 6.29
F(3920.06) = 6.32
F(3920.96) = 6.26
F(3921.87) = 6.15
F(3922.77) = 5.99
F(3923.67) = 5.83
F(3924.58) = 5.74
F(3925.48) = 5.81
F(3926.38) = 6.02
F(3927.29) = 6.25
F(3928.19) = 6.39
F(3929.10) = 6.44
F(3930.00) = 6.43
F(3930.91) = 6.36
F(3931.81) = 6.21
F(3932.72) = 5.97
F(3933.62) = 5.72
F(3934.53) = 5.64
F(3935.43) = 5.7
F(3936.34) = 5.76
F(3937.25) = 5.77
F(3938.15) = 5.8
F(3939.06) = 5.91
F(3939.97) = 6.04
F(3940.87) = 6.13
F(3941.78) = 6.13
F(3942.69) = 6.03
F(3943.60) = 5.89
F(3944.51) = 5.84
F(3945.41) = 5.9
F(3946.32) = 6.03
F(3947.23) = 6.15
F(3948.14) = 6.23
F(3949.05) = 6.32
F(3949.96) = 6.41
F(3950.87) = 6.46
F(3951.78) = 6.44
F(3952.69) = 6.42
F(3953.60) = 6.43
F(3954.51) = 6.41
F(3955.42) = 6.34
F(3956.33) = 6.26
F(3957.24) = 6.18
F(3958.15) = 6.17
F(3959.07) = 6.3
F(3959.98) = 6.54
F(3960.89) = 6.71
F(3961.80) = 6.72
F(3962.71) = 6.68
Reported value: -0.8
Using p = 1.7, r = 0.076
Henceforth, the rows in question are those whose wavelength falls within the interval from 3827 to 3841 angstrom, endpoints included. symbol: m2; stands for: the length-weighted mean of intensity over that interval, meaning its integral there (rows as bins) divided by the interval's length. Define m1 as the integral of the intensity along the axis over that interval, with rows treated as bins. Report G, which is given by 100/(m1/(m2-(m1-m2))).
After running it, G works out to -85.7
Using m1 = 90.1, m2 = 6.4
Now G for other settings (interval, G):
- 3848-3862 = -85.7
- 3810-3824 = -85.7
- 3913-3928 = -86.7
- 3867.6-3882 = -86.1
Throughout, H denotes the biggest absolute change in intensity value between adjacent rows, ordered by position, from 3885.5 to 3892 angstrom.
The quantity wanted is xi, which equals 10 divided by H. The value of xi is 91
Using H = 0.11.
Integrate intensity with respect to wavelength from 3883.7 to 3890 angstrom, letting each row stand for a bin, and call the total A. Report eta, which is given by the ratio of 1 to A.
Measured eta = 0.026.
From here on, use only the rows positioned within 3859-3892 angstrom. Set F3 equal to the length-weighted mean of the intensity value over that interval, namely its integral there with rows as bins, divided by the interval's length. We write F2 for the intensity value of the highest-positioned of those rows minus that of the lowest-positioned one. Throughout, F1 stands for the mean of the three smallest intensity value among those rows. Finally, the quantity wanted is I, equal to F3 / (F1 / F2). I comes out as -0.06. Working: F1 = 6.03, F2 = -0.06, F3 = 6.3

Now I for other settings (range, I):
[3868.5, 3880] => 0.04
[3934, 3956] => 0.75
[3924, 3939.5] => 0.18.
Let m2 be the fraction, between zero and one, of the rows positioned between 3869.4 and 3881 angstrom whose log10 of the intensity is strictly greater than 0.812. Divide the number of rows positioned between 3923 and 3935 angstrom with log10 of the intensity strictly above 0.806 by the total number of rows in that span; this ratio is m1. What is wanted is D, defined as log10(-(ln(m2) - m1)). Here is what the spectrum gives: 0.31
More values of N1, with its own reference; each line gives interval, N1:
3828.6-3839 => -1.3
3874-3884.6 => -1.9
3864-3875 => -1.3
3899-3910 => -1.1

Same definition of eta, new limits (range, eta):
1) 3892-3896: 0.040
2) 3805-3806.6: 0.093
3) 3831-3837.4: 0.025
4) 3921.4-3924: 0.064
